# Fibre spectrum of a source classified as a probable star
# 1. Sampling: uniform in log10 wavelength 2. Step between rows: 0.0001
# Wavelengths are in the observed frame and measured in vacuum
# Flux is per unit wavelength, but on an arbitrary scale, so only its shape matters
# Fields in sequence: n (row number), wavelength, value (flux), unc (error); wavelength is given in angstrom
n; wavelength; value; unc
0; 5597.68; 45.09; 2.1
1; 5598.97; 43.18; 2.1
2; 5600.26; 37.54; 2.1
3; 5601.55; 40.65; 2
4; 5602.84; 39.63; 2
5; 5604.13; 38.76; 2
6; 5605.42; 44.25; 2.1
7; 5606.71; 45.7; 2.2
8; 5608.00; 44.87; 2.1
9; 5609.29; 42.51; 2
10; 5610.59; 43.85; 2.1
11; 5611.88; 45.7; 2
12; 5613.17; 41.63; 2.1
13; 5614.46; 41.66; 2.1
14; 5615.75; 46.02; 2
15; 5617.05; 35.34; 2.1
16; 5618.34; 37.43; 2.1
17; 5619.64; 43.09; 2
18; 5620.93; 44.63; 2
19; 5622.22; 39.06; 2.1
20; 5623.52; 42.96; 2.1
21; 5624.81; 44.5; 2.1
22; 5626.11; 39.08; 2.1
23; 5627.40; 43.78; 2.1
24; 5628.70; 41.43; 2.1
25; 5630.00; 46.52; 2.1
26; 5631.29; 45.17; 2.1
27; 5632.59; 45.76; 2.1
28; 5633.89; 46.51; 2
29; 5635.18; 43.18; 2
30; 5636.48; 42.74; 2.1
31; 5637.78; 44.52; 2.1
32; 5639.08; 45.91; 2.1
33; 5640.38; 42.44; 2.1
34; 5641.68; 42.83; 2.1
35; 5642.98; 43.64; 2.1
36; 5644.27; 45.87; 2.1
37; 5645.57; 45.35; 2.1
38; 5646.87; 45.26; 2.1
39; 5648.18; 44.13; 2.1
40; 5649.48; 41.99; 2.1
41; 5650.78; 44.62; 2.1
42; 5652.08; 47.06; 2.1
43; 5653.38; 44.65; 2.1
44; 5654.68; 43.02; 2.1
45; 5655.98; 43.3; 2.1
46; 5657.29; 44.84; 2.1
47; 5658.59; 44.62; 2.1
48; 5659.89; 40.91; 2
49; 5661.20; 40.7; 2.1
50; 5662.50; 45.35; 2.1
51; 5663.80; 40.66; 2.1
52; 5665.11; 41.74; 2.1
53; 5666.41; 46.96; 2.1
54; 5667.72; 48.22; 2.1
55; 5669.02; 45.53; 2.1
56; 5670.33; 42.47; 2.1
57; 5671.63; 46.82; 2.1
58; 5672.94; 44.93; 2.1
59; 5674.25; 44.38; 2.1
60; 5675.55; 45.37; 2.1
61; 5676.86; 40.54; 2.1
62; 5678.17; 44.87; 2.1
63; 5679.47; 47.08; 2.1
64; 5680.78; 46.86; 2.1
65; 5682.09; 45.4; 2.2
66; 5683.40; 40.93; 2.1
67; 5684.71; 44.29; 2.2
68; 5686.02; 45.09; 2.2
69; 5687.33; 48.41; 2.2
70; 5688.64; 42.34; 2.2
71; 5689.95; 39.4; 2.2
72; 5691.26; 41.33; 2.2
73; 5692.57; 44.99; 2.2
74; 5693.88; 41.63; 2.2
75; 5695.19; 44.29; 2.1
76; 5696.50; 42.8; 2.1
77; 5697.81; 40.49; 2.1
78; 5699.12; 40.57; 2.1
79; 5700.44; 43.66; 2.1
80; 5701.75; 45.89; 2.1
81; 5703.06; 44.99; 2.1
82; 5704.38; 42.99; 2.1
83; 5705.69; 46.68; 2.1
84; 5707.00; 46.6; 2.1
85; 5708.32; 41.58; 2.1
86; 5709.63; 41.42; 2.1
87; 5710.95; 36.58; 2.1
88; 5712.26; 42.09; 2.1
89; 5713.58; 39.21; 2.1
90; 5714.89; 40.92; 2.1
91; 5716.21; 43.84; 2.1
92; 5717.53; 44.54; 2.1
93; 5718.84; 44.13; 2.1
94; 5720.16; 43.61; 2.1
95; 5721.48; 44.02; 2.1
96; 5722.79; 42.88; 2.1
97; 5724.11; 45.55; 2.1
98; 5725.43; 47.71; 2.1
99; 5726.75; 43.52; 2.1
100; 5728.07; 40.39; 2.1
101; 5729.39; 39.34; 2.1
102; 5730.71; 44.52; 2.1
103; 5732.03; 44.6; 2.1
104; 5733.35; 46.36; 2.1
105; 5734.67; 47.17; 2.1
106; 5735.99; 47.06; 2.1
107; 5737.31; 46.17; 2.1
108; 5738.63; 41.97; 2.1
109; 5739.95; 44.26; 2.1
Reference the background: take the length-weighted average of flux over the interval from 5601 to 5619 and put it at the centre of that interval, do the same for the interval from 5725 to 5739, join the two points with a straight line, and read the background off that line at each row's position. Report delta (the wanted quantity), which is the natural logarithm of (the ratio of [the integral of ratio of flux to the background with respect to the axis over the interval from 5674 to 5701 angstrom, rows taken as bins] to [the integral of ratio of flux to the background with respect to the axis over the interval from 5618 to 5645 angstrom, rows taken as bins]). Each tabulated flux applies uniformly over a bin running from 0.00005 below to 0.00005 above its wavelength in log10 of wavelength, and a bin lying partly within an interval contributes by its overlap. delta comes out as -0.024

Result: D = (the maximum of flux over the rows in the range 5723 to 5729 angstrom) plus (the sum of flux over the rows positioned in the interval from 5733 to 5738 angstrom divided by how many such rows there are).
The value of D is 94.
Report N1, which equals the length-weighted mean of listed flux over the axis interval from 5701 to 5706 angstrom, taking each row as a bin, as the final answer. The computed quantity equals 45.0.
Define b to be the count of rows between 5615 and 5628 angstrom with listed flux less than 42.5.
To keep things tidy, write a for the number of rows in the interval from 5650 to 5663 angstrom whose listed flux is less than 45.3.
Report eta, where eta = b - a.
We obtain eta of -4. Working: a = 8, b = 4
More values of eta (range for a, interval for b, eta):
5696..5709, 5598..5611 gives -3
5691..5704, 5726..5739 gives -6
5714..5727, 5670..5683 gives -6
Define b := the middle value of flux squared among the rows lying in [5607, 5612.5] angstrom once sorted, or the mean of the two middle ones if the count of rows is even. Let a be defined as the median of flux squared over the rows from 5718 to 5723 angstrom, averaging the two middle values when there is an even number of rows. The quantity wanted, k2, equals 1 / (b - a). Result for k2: 0.021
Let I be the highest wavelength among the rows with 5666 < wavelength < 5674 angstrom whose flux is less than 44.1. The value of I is 5670.33 angstrom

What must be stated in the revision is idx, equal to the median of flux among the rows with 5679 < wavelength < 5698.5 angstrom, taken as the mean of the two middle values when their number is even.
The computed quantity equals 44.3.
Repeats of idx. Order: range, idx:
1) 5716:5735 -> 44.1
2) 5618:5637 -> 43.2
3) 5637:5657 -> 44.5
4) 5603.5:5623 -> 43.1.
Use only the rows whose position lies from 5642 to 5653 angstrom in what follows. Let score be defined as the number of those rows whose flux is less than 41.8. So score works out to 0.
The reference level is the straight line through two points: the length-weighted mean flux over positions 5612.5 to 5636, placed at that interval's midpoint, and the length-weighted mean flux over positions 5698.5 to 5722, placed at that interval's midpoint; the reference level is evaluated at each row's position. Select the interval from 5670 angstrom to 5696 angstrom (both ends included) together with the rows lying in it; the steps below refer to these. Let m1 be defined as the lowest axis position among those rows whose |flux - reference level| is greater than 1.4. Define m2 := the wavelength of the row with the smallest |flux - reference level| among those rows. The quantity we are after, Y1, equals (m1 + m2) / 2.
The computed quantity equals 5671.0 angstrom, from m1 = 5671.63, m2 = 5670.33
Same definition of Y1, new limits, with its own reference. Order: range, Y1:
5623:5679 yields 5630.6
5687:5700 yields 5691.9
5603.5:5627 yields 5606.7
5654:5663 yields 5656.0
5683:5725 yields 5693.9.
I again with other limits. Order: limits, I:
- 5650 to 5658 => 5655.98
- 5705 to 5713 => 5712.26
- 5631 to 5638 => 5636.48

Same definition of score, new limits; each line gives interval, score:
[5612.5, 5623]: 5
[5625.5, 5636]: 2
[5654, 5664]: 3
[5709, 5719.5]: 4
